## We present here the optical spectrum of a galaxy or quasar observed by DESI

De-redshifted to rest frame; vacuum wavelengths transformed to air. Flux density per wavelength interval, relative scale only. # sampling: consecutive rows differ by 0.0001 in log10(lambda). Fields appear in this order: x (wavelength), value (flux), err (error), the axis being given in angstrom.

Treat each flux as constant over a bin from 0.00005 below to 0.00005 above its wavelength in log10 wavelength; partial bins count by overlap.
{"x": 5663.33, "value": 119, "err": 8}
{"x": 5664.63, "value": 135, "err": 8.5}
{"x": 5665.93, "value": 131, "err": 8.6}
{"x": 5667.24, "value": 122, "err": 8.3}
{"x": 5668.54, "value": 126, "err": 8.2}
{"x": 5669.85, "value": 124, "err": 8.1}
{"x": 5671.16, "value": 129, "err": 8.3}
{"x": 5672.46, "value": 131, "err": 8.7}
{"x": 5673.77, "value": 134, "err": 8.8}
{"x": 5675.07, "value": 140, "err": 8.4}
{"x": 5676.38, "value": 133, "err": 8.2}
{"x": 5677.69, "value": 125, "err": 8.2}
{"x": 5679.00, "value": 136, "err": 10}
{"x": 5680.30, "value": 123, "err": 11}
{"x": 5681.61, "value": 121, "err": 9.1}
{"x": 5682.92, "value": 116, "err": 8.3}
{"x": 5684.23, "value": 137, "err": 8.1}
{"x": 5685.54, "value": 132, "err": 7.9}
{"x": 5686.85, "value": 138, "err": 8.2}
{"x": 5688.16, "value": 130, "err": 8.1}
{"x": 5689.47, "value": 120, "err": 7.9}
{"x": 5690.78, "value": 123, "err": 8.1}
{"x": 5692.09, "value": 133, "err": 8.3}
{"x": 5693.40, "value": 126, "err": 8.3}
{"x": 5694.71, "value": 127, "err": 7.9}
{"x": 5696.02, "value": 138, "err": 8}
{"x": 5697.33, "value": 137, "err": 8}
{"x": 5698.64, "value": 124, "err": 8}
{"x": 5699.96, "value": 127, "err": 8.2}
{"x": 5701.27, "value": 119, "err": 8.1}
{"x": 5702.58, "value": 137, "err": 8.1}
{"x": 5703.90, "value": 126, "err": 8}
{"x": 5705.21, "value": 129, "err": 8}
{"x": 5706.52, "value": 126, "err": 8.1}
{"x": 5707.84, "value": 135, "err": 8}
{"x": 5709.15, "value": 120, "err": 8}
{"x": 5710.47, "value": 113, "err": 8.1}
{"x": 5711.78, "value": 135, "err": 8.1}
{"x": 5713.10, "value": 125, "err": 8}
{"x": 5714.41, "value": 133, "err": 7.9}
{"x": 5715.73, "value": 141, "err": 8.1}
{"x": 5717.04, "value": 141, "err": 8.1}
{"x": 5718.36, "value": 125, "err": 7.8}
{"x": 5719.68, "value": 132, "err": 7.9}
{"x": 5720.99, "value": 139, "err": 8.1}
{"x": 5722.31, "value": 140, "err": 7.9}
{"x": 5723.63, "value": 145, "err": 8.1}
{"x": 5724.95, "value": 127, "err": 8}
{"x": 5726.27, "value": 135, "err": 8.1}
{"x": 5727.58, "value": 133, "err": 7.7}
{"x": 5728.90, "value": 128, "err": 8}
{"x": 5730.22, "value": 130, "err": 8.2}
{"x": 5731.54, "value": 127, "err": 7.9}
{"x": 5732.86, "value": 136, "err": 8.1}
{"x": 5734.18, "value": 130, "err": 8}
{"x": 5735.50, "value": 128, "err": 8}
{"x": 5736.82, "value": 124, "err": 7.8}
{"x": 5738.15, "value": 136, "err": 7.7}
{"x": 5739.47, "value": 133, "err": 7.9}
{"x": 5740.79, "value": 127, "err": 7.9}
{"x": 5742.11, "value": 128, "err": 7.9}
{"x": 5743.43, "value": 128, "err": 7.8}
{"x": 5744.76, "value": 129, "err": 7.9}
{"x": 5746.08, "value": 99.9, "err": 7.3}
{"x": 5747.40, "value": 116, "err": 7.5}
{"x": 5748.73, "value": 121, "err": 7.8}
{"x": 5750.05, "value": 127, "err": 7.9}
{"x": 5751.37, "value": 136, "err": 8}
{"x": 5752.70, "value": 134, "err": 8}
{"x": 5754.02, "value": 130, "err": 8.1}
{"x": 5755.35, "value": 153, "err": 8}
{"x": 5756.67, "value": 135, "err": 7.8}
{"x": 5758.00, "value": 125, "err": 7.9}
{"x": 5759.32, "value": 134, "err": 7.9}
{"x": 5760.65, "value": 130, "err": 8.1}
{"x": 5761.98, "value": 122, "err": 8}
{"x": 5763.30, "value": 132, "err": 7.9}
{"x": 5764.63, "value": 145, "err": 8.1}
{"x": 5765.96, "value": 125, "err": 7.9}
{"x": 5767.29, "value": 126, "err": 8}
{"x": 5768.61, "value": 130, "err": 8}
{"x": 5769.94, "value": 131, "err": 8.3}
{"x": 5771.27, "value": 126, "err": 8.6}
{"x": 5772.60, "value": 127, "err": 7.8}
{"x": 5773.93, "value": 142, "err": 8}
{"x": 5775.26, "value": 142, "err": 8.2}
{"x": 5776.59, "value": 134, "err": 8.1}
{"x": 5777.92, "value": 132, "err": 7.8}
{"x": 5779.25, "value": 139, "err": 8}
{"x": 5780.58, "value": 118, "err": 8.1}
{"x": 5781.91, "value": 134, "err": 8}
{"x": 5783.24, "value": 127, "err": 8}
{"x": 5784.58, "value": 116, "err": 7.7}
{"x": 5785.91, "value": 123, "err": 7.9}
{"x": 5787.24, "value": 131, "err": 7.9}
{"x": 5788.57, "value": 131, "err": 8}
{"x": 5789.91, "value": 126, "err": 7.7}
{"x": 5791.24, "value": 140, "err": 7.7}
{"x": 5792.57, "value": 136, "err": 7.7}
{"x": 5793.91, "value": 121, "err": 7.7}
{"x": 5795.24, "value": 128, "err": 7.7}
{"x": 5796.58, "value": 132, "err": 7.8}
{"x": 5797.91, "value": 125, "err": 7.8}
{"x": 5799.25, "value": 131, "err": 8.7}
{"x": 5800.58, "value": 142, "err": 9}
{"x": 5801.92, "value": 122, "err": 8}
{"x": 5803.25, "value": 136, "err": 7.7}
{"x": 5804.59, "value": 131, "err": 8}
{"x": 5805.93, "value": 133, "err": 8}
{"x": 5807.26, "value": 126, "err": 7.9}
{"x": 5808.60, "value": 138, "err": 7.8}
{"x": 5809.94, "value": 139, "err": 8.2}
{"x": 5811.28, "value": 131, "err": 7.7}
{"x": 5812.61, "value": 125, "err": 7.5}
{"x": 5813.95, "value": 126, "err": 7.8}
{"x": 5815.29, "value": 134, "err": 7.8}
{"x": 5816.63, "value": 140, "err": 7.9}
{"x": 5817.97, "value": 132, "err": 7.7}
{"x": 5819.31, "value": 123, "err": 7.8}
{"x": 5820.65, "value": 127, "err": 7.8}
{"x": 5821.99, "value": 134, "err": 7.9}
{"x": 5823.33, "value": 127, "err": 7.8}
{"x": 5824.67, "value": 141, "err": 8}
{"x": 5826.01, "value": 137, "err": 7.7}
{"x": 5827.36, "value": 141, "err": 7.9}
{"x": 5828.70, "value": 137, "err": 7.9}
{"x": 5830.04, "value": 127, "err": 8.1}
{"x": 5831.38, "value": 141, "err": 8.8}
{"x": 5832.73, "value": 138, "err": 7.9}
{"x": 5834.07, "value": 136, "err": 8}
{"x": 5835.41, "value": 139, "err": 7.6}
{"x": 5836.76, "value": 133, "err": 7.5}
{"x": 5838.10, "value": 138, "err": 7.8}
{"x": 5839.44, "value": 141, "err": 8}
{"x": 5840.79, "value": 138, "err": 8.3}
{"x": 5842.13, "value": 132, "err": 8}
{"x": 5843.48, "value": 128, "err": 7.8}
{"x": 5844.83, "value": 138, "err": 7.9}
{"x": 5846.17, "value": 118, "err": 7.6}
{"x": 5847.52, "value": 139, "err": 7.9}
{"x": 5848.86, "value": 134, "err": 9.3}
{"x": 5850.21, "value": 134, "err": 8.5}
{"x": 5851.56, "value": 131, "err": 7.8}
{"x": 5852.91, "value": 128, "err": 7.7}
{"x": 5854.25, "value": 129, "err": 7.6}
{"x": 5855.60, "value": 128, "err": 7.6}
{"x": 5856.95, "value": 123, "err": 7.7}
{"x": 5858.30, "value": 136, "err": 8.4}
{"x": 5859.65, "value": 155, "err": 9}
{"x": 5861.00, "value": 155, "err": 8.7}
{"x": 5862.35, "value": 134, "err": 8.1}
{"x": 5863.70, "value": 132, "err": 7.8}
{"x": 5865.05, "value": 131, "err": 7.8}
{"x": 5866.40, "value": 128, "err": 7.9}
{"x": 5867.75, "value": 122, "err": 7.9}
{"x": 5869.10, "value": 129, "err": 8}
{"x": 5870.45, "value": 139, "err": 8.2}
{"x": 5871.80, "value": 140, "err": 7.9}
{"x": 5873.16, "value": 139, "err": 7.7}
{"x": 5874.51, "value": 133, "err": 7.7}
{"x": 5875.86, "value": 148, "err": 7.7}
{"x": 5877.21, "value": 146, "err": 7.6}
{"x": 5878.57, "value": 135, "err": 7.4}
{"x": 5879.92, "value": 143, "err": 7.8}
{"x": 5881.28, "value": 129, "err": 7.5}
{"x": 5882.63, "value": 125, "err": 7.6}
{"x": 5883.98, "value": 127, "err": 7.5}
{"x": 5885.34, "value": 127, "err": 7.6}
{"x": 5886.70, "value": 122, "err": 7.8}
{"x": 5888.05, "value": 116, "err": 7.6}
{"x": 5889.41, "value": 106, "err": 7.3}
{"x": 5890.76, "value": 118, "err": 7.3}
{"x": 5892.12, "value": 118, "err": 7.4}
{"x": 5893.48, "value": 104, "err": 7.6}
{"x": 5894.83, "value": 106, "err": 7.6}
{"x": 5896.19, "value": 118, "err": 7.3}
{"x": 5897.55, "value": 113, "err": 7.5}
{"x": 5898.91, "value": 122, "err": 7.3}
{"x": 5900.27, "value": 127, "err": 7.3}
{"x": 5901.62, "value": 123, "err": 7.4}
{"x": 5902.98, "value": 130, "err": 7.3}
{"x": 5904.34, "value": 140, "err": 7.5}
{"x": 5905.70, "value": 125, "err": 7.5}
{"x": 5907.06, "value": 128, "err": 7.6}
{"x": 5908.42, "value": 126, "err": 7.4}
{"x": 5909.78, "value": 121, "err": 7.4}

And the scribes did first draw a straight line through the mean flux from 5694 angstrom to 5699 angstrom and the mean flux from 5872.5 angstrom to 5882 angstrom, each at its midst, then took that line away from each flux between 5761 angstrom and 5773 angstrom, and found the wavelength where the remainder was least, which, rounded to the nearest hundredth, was 5761.98 angstrom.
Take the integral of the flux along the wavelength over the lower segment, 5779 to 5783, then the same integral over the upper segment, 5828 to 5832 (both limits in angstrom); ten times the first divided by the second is 9.6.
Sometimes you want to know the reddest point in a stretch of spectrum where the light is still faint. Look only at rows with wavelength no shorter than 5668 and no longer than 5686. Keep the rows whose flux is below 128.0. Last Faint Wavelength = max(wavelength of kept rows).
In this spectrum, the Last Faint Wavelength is 5682.92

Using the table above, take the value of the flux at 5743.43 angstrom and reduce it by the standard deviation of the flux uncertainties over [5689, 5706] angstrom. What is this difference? 128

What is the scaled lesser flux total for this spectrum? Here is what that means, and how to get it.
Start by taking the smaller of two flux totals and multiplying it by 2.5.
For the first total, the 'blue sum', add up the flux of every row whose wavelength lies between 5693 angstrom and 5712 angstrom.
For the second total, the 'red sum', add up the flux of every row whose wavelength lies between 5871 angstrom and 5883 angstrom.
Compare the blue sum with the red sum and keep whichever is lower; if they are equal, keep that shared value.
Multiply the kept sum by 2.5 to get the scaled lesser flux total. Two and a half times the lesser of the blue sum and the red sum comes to 3095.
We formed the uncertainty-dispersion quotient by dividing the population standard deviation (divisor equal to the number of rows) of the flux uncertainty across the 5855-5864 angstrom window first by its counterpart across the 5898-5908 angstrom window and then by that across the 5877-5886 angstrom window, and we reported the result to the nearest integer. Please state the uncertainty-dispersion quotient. 38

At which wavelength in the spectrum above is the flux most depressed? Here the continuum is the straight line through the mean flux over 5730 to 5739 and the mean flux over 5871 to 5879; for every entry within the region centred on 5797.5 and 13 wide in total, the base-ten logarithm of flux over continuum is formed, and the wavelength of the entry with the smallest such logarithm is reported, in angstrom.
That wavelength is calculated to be 5793.91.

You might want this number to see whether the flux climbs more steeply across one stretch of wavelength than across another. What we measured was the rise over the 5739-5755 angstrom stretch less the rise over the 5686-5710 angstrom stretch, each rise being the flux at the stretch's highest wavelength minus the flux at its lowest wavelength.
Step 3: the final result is 15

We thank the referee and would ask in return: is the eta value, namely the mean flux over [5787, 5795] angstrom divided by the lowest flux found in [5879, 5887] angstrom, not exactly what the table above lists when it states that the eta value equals 1.07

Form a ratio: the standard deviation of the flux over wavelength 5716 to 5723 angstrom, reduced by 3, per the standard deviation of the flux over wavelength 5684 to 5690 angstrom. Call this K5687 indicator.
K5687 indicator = 0.5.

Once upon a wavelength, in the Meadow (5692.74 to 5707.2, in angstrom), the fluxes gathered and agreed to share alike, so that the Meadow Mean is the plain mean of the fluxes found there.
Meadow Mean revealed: 128.7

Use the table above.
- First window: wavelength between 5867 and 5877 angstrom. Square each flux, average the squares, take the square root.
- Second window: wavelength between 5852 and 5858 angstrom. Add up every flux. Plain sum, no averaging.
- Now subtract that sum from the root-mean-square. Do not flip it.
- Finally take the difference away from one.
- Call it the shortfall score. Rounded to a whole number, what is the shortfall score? 373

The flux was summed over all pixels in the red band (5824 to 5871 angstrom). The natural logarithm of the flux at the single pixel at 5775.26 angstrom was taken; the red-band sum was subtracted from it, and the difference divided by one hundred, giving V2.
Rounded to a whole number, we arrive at -47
